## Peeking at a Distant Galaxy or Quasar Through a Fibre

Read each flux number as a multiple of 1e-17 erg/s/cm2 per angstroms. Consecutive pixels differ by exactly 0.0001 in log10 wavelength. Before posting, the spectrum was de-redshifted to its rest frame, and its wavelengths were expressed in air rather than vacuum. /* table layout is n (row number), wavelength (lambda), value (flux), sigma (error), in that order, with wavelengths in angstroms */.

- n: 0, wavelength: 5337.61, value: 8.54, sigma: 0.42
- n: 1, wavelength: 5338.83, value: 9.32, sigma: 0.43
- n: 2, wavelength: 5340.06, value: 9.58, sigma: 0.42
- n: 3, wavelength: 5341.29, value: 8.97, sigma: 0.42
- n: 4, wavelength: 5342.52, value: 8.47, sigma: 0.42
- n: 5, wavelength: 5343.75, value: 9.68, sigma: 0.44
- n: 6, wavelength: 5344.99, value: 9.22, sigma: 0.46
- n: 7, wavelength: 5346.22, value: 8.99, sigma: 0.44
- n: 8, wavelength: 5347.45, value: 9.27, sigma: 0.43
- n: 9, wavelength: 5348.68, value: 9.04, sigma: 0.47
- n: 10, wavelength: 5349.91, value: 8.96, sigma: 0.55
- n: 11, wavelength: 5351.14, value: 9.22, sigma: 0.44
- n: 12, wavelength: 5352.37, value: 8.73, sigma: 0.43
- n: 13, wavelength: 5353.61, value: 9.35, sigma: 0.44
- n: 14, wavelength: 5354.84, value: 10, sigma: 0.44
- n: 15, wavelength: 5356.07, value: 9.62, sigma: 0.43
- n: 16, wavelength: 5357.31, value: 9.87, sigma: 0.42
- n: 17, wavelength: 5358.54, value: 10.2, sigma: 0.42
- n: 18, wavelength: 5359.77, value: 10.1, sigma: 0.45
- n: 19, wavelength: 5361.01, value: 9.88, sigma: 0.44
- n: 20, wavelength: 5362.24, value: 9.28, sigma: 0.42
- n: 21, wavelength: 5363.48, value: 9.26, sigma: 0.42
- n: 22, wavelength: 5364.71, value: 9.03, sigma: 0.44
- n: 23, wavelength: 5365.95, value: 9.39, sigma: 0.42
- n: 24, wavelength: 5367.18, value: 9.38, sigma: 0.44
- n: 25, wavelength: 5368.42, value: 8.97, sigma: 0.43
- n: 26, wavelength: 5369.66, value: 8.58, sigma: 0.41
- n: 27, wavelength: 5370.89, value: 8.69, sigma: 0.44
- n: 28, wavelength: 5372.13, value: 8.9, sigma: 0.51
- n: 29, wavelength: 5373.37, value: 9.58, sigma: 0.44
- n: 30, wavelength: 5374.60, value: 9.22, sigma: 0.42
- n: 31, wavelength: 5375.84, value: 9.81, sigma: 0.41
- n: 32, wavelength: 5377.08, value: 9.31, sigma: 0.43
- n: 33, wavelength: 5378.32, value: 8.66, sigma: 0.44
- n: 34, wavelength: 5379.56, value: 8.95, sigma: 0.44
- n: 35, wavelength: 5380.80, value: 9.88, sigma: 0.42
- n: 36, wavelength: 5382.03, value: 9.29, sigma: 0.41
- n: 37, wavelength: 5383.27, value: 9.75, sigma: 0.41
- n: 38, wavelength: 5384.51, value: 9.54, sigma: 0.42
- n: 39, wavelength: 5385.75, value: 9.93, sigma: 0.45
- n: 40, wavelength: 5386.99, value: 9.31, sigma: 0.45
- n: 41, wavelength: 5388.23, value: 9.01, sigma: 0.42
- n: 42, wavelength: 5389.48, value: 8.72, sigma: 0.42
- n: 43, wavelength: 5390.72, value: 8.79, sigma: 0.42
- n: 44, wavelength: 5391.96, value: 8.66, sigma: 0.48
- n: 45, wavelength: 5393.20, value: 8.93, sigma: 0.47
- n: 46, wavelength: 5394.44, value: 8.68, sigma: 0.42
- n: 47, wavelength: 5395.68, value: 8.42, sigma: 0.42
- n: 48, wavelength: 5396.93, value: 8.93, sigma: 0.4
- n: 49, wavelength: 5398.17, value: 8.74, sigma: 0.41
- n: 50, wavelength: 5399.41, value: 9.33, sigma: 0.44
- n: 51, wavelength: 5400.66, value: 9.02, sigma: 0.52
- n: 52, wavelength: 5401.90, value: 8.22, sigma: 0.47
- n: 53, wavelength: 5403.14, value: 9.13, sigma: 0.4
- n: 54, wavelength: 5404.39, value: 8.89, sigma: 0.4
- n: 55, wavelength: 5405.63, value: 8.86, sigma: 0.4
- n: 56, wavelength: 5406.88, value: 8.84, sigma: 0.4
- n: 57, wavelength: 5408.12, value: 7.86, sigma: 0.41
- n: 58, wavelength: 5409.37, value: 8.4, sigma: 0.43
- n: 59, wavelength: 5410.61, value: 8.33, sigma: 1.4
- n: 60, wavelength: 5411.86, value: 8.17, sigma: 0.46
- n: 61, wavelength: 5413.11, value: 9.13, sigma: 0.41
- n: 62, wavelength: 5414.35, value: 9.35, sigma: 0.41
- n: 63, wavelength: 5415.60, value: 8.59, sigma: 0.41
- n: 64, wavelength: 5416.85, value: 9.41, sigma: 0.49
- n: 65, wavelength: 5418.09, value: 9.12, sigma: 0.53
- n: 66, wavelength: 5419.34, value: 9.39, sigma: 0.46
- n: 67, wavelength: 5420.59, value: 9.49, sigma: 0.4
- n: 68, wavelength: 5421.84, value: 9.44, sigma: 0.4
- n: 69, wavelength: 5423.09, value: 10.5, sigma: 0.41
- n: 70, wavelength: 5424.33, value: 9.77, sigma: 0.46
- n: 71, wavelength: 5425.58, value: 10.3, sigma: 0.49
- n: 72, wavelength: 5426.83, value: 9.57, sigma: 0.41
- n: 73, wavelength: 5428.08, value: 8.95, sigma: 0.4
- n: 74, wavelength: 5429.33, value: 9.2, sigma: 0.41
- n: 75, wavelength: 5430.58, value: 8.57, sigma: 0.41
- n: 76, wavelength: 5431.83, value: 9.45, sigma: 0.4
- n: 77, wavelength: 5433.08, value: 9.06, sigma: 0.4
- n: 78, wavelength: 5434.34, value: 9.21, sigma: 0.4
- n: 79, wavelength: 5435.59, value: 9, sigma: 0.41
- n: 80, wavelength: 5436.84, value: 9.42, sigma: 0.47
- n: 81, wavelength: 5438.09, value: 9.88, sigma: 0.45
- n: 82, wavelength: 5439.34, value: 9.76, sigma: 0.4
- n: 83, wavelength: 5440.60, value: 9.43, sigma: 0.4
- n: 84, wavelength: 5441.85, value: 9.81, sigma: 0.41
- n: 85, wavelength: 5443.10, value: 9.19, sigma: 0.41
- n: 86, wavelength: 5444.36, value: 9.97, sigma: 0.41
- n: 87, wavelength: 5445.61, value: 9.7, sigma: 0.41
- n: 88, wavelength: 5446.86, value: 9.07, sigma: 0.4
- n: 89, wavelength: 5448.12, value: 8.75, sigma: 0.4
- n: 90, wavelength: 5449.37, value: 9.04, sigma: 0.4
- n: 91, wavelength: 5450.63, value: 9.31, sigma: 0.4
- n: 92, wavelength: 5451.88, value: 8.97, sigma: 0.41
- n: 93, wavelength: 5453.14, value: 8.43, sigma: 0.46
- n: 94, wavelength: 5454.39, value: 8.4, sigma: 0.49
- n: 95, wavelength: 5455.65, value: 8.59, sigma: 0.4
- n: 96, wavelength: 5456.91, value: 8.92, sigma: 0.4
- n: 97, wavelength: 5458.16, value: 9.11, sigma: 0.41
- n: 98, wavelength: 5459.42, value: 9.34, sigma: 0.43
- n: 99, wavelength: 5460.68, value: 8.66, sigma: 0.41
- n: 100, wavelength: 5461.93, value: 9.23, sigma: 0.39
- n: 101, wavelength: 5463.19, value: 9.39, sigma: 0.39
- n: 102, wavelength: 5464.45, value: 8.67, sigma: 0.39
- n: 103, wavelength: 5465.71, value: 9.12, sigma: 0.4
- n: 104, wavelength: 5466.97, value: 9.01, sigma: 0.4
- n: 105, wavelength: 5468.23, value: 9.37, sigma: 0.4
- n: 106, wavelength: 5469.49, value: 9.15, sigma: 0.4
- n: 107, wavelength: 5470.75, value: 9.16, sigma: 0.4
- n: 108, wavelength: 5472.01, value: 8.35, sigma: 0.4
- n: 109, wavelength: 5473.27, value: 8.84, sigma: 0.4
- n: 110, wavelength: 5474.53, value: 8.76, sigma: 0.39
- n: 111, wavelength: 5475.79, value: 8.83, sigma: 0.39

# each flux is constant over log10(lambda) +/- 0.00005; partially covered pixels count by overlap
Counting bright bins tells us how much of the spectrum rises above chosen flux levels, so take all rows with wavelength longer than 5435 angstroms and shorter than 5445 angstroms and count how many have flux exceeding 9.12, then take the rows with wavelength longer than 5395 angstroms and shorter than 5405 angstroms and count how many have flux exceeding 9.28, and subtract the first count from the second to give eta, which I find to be -6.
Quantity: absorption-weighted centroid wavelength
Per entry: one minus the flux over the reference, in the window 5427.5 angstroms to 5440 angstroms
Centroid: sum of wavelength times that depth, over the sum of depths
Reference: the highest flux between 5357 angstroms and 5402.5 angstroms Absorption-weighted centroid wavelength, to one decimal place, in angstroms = 5432.7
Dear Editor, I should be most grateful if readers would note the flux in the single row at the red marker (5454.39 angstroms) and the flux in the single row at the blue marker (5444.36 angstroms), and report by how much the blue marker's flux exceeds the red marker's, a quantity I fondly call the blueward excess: 1.6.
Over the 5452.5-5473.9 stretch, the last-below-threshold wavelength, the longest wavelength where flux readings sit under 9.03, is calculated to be 5473.27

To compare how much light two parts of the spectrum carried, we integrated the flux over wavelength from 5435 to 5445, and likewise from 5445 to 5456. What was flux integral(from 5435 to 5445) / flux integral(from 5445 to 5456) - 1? 0.0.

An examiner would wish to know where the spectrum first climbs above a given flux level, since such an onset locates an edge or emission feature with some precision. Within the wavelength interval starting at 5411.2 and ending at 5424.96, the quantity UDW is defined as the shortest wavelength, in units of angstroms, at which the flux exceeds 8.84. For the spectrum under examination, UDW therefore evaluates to 5413.11 angstroms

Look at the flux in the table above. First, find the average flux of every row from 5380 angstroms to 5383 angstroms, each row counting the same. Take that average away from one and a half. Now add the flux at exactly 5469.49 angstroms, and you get 1.1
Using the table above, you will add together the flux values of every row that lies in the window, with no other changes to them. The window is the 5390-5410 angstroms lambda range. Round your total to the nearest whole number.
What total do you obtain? 140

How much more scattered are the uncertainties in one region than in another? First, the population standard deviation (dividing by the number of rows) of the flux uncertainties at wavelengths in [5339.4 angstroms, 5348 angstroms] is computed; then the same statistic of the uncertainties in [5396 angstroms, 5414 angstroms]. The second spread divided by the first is 18.3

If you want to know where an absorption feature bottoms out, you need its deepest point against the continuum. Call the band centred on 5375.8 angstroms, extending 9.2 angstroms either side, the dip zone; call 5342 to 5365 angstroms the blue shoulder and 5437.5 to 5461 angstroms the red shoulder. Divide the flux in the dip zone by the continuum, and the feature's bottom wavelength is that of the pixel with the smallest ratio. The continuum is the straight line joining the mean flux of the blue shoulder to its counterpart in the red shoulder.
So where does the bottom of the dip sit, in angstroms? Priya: 5369.66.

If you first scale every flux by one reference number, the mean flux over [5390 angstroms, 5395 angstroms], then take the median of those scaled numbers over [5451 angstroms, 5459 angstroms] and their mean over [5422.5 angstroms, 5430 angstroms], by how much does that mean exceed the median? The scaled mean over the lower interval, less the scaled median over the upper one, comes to 0.11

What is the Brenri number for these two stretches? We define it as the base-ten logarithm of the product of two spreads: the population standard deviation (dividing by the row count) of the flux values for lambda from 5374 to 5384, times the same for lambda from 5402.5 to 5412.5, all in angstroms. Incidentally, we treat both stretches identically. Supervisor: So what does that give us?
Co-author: -0.78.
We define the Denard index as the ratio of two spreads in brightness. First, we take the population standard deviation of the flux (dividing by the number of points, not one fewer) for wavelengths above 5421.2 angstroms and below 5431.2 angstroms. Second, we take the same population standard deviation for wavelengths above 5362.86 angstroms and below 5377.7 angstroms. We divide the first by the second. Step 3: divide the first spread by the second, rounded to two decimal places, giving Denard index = 1.78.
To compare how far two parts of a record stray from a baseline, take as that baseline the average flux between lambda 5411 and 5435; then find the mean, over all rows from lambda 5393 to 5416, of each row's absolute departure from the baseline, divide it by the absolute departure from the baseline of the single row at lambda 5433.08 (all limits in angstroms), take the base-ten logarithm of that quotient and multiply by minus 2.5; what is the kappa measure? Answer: -1.0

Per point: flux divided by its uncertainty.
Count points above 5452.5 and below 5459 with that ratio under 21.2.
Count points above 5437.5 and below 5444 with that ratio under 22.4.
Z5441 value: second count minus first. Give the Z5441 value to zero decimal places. -1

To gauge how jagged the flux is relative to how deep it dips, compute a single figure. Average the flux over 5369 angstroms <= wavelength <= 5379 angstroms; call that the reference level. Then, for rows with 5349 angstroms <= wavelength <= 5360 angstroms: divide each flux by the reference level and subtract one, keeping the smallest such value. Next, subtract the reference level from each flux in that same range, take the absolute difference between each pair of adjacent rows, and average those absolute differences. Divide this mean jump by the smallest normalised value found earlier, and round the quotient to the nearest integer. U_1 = -10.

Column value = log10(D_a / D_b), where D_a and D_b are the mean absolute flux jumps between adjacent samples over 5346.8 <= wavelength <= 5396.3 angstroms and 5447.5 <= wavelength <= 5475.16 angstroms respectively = 0.021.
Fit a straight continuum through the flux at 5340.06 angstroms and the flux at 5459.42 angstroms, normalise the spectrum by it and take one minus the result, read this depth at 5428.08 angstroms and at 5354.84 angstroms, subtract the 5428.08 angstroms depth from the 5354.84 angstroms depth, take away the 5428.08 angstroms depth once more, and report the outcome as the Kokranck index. -0.14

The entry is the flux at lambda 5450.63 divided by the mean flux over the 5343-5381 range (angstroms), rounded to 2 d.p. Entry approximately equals 1.00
